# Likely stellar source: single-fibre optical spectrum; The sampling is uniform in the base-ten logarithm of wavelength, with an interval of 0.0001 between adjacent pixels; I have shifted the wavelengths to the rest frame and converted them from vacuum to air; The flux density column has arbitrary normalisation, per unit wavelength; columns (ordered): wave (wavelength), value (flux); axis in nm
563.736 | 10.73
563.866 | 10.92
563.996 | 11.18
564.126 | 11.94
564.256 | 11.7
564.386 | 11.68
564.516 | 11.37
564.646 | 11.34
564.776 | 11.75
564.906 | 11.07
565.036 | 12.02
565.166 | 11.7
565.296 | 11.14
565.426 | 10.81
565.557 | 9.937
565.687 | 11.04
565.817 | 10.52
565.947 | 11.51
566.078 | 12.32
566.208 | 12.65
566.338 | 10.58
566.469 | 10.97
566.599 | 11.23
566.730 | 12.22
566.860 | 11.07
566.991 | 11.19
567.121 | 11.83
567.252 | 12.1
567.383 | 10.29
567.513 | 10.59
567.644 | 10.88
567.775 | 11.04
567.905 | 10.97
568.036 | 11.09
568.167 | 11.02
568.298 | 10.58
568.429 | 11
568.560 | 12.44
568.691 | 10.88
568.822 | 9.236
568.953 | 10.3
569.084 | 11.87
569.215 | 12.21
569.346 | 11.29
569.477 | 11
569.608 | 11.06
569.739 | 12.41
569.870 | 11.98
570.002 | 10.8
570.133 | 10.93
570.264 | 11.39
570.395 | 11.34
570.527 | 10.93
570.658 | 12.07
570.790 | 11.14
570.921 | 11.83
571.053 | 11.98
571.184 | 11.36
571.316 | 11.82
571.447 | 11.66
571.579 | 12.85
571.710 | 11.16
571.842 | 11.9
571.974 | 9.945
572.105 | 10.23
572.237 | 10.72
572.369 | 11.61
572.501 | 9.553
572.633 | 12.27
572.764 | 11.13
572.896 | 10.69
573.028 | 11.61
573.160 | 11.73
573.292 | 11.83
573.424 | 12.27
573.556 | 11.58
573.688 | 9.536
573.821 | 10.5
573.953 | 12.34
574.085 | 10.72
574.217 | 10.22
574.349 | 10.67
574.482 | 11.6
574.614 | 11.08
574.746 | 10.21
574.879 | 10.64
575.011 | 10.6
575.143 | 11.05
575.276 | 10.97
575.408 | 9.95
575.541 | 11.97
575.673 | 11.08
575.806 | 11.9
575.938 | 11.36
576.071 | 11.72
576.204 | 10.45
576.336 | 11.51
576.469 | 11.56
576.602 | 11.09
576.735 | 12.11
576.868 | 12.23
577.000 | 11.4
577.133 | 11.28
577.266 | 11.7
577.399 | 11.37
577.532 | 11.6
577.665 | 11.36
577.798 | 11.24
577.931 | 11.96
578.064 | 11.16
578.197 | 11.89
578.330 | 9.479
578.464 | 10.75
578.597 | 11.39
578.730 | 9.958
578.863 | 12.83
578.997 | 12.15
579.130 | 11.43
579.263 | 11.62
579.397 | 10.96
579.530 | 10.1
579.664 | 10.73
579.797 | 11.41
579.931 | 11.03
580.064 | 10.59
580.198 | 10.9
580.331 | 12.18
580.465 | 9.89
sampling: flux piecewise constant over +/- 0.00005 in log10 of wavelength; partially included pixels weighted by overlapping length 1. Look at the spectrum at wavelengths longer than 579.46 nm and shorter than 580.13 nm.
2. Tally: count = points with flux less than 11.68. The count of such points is 5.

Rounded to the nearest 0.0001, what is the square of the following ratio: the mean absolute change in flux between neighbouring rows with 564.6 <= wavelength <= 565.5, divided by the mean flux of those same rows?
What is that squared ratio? 0.0023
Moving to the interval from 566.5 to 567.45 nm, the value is 0.0053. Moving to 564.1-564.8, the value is 0.0003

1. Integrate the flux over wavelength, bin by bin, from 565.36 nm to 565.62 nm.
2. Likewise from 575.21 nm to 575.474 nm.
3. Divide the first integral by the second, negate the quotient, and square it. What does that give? 0.95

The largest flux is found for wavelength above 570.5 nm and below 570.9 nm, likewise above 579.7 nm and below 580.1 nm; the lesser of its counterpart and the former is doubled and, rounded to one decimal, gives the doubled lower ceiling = 22.8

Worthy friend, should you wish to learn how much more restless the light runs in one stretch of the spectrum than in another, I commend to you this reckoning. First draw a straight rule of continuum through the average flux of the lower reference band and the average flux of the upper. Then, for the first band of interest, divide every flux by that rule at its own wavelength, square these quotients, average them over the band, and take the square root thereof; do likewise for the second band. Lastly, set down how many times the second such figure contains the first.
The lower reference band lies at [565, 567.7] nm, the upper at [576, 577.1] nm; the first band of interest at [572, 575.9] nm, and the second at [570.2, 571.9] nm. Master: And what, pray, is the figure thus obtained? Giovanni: 1.06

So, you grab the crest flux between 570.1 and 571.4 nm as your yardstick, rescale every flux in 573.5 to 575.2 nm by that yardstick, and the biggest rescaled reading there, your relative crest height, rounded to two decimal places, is 1.02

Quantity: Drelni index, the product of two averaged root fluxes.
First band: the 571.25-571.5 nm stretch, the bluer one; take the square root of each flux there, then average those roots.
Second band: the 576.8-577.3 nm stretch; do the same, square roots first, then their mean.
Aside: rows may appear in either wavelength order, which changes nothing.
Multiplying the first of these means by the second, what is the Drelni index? 11.7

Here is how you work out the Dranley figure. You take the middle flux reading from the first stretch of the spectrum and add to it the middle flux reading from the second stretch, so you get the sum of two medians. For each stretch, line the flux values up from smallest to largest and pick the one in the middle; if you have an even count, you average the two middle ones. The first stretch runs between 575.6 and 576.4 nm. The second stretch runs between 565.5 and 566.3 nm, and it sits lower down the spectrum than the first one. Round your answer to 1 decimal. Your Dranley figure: 22.7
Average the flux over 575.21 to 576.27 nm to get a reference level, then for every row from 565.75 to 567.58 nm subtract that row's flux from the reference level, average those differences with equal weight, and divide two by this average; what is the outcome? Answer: -11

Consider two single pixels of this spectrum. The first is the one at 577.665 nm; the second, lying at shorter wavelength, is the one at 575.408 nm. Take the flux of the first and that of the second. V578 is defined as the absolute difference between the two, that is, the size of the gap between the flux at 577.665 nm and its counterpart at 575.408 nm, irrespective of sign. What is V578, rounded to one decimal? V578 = 1.4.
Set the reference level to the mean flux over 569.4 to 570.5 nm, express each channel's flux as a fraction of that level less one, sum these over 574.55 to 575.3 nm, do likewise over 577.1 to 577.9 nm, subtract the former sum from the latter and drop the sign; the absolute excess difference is 0.35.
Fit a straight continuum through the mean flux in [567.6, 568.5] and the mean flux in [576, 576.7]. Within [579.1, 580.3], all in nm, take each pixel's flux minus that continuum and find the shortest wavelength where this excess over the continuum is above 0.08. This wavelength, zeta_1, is 579.263 nm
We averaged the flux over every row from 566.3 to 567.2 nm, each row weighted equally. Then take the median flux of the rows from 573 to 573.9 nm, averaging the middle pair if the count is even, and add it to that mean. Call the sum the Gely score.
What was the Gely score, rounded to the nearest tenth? 22.9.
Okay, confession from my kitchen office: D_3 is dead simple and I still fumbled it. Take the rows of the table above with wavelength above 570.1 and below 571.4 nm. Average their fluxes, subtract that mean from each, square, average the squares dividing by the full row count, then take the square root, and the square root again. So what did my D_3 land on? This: 0.63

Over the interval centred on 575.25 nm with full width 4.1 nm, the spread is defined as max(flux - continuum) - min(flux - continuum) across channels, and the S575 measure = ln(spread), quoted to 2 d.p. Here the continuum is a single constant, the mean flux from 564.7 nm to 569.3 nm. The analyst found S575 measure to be 1.03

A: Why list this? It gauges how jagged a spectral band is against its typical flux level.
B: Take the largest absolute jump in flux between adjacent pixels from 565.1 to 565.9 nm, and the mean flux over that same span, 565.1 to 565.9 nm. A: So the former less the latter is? -9.8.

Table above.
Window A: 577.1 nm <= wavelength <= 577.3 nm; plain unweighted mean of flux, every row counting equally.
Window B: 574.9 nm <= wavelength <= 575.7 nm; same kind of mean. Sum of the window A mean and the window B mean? 22.4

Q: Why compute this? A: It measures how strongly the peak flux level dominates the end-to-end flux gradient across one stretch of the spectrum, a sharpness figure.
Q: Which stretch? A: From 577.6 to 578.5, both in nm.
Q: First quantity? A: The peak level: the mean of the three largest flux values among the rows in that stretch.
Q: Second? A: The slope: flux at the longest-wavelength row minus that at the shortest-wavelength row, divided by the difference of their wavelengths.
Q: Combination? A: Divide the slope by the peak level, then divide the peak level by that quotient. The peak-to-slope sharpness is -180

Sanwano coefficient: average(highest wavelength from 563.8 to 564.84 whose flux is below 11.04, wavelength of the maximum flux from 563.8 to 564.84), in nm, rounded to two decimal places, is 564.00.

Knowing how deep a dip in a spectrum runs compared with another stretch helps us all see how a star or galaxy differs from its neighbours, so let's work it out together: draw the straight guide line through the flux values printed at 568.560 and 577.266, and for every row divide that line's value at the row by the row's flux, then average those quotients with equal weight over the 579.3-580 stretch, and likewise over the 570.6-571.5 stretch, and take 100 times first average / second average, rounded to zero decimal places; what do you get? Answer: 101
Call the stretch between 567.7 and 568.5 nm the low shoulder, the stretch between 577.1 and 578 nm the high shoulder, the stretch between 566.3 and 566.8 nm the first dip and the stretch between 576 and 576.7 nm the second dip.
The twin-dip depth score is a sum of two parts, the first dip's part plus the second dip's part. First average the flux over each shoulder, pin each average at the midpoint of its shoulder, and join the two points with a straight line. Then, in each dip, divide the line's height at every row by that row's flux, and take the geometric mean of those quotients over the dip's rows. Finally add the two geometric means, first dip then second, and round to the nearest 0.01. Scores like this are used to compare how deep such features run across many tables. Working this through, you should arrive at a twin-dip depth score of 1.98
